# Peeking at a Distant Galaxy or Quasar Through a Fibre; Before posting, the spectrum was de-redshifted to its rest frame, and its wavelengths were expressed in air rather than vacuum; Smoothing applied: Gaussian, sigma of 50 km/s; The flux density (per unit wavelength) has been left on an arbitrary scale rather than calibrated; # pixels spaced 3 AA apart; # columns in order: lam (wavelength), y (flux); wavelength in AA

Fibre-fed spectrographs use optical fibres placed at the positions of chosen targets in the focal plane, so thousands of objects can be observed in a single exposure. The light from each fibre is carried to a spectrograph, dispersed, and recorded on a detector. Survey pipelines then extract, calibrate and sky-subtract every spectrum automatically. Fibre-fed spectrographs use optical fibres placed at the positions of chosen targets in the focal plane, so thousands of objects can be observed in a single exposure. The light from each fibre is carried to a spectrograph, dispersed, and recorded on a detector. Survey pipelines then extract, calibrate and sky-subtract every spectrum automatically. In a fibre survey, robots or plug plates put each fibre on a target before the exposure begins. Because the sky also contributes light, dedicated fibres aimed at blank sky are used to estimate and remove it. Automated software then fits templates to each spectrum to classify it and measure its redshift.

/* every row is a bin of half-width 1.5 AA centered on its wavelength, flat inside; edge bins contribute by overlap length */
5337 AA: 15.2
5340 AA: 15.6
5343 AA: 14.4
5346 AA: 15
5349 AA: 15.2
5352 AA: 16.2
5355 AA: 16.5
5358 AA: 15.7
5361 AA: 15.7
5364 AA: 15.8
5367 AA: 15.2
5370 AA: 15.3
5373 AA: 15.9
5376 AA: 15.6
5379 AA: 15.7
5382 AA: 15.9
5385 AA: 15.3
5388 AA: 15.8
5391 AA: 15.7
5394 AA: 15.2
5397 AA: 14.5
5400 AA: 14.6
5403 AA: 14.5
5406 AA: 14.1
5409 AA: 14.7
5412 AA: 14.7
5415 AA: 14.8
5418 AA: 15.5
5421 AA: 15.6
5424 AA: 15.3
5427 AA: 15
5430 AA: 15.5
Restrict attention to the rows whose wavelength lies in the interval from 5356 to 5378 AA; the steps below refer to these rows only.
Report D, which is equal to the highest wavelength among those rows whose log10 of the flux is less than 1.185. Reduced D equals 5370 AA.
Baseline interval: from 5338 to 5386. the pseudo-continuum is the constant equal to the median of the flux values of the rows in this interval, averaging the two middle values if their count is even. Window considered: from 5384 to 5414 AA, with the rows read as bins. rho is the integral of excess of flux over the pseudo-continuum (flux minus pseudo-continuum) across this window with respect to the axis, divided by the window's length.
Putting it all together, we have -0.7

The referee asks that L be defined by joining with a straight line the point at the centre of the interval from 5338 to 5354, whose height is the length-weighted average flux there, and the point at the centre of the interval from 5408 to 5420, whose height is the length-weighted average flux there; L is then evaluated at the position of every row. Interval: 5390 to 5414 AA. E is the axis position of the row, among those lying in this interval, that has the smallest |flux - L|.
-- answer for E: 5394 AA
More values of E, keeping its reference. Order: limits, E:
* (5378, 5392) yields 5385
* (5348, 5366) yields 5349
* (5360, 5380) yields 5367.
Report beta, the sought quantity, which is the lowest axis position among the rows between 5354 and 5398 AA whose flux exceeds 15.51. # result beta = 5355 AA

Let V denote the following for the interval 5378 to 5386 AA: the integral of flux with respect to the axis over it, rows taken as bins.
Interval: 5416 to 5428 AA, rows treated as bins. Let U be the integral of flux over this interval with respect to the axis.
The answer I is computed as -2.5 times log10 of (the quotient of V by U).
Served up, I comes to 0.4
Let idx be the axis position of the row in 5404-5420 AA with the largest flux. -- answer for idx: 5418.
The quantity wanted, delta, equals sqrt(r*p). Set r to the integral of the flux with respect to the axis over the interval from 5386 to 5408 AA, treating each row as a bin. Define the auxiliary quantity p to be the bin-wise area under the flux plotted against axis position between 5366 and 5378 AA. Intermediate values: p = 186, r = 328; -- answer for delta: 247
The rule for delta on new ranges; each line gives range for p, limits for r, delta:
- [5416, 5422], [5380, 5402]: 177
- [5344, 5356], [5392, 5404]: 182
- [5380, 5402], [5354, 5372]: 308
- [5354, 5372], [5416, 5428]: 228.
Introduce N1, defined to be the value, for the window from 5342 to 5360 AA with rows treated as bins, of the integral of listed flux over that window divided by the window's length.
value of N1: 15.5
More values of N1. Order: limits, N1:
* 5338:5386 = 15.6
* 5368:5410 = 15.2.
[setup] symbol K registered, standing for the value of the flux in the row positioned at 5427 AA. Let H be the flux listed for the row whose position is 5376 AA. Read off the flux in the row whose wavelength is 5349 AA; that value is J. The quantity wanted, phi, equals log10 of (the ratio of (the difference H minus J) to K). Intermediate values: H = 15.6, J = 15.2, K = 15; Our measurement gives -1.6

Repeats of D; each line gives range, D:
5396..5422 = 5415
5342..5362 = 5349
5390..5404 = 5403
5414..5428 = 5427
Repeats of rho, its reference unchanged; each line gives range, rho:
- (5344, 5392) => 0.0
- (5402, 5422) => -0.8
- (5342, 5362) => -0.1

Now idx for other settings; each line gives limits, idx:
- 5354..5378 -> 5355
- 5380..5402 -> 5382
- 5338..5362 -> 5355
